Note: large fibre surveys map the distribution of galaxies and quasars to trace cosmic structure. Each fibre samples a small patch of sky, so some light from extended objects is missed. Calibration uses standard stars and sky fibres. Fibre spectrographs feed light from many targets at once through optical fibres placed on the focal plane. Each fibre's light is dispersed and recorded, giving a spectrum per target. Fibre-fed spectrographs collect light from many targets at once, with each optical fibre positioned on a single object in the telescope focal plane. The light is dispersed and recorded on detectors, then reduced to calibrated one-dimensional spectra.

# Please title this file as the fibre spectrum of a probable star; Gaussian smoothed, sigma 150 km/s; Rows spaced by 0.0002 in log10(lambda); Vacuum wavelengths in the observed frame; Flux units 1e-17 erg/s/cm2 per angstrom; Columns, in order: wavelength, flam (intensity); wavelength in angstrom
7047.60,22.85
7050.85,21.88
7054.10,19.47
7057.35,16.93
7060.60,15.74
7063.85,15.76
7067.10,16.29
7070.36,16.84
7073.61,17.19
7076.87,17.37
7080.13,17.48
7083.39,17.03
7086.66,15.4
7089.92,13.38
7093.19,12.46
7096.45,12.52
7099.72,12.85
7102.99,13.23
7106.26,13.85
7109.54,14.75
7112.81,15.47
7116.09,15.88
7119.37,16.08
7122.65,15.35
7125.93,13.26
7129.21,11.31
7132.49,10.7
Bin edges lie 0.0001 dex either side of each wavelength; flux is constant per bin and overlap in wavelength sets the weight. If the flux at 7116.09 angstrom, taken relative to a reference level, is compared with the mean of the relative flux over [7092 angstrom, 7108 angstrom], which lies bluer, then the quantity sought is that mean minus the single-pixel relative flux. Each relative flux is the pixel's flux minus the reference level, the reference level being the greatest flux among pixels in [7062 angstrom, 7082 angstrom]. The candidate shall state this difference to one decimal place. -2.9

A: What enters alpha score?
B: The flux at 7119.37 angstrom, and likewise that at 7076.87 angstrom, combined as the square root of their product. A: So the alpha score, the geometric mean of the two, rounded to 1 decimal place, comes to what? 16.7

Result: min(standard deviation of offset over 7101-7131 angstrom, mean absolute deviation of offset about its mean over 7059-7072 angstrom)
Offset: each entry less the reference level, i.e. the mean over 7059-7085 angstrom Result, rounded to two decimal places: 0.41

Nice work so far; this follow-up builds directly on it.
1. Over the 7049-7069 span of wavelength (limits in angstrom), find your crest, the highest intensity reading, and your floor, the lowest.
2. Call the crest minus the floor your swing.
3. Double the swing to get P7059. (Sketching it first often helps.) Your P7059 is 12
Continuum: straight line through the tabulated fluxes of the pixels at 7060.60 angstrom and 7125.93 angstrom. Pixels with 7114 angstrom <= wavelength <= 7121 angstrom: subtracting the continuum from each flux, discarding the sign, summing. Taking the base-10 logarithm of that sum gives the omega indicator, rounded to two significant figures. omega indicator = 0.68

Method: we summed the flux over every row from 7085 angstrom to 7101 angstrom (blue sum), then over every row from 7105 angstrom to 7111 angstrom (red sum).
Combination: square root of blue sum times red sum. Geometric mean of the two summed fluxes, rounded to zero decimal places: 44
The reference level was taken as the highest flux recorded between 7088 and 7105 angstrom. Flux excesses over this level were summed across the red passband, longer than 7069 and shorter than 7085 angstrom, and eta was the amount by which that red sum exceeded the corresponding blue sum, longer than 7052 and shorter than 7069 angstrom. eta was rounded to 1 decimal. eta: 1.7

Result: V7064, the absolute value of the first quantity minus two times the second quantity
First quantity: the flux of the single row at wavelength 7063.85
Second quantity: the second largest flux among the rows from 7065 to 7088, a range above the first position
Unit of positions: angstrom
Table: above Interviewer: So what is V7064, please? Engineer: 19.0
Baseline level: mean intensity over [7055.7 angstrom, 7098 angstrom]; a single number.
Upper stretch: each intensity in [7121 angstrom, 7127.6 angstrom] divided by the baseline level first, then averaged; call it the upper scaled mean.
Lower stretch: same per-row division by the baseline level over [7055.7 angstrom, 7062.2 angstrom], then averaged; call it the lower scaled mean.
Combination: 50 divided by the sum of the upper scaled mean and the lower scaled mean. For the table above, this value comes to 25.7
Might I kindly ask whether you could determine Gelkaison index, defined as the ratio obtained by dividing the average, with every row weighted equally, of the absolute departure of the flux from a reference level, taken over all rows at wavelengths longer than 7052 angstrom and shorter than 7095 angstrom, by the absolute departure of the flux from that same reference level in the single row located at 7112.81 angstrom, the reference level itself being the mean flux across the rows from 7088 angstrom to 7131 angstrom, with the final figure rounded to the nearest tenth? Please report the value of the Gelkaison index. 1.7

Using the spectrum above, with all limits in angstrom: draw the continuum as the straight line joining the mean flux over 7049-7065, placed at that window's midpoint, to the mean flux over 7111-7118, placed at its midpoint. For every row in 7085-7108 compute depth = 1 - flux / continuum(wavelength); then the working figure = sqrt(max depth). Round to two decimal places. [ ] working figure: 0.50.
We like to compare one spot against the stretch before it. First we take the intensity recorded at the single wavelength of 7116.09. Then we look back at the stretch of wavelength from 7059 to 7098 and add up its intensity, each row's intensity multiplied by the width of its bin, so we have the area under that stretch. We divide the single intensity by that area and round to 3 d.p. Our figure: 0.026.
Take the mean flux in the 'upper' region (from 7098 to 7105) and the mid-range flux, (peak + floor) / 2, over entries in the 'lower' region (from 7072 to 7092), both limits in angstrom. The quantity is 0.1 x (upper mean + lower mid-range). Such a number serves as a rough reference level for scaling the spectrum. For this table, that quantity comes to 2.85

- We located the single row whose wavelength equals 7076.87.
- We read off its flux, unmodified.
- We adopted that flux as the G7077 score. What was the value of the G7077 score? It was 17.37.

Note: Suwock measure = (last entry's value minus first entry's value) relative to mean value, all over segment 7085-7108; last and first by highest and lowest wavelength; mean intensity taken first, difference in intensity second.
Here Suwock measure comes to -0.12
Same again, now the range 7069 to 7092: -0.21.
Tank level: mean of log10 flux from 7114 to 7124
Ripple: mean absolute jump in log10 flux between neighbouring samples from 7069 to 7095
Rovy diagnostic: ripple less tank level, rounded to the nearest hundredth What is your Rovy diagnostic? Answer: -1.17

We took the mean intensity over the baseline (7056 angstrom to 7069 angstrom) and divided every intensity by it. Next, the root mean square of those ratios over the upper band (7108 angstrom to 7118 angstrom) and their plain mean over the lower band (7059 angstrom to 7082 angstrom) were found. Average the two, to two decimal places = 0.99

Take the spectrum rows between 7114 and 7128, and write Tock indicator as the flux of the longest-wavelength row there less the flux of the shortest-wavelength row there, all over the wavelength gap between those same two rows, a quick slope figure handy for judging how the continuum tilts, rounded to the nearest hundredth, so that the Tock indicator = -0.27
